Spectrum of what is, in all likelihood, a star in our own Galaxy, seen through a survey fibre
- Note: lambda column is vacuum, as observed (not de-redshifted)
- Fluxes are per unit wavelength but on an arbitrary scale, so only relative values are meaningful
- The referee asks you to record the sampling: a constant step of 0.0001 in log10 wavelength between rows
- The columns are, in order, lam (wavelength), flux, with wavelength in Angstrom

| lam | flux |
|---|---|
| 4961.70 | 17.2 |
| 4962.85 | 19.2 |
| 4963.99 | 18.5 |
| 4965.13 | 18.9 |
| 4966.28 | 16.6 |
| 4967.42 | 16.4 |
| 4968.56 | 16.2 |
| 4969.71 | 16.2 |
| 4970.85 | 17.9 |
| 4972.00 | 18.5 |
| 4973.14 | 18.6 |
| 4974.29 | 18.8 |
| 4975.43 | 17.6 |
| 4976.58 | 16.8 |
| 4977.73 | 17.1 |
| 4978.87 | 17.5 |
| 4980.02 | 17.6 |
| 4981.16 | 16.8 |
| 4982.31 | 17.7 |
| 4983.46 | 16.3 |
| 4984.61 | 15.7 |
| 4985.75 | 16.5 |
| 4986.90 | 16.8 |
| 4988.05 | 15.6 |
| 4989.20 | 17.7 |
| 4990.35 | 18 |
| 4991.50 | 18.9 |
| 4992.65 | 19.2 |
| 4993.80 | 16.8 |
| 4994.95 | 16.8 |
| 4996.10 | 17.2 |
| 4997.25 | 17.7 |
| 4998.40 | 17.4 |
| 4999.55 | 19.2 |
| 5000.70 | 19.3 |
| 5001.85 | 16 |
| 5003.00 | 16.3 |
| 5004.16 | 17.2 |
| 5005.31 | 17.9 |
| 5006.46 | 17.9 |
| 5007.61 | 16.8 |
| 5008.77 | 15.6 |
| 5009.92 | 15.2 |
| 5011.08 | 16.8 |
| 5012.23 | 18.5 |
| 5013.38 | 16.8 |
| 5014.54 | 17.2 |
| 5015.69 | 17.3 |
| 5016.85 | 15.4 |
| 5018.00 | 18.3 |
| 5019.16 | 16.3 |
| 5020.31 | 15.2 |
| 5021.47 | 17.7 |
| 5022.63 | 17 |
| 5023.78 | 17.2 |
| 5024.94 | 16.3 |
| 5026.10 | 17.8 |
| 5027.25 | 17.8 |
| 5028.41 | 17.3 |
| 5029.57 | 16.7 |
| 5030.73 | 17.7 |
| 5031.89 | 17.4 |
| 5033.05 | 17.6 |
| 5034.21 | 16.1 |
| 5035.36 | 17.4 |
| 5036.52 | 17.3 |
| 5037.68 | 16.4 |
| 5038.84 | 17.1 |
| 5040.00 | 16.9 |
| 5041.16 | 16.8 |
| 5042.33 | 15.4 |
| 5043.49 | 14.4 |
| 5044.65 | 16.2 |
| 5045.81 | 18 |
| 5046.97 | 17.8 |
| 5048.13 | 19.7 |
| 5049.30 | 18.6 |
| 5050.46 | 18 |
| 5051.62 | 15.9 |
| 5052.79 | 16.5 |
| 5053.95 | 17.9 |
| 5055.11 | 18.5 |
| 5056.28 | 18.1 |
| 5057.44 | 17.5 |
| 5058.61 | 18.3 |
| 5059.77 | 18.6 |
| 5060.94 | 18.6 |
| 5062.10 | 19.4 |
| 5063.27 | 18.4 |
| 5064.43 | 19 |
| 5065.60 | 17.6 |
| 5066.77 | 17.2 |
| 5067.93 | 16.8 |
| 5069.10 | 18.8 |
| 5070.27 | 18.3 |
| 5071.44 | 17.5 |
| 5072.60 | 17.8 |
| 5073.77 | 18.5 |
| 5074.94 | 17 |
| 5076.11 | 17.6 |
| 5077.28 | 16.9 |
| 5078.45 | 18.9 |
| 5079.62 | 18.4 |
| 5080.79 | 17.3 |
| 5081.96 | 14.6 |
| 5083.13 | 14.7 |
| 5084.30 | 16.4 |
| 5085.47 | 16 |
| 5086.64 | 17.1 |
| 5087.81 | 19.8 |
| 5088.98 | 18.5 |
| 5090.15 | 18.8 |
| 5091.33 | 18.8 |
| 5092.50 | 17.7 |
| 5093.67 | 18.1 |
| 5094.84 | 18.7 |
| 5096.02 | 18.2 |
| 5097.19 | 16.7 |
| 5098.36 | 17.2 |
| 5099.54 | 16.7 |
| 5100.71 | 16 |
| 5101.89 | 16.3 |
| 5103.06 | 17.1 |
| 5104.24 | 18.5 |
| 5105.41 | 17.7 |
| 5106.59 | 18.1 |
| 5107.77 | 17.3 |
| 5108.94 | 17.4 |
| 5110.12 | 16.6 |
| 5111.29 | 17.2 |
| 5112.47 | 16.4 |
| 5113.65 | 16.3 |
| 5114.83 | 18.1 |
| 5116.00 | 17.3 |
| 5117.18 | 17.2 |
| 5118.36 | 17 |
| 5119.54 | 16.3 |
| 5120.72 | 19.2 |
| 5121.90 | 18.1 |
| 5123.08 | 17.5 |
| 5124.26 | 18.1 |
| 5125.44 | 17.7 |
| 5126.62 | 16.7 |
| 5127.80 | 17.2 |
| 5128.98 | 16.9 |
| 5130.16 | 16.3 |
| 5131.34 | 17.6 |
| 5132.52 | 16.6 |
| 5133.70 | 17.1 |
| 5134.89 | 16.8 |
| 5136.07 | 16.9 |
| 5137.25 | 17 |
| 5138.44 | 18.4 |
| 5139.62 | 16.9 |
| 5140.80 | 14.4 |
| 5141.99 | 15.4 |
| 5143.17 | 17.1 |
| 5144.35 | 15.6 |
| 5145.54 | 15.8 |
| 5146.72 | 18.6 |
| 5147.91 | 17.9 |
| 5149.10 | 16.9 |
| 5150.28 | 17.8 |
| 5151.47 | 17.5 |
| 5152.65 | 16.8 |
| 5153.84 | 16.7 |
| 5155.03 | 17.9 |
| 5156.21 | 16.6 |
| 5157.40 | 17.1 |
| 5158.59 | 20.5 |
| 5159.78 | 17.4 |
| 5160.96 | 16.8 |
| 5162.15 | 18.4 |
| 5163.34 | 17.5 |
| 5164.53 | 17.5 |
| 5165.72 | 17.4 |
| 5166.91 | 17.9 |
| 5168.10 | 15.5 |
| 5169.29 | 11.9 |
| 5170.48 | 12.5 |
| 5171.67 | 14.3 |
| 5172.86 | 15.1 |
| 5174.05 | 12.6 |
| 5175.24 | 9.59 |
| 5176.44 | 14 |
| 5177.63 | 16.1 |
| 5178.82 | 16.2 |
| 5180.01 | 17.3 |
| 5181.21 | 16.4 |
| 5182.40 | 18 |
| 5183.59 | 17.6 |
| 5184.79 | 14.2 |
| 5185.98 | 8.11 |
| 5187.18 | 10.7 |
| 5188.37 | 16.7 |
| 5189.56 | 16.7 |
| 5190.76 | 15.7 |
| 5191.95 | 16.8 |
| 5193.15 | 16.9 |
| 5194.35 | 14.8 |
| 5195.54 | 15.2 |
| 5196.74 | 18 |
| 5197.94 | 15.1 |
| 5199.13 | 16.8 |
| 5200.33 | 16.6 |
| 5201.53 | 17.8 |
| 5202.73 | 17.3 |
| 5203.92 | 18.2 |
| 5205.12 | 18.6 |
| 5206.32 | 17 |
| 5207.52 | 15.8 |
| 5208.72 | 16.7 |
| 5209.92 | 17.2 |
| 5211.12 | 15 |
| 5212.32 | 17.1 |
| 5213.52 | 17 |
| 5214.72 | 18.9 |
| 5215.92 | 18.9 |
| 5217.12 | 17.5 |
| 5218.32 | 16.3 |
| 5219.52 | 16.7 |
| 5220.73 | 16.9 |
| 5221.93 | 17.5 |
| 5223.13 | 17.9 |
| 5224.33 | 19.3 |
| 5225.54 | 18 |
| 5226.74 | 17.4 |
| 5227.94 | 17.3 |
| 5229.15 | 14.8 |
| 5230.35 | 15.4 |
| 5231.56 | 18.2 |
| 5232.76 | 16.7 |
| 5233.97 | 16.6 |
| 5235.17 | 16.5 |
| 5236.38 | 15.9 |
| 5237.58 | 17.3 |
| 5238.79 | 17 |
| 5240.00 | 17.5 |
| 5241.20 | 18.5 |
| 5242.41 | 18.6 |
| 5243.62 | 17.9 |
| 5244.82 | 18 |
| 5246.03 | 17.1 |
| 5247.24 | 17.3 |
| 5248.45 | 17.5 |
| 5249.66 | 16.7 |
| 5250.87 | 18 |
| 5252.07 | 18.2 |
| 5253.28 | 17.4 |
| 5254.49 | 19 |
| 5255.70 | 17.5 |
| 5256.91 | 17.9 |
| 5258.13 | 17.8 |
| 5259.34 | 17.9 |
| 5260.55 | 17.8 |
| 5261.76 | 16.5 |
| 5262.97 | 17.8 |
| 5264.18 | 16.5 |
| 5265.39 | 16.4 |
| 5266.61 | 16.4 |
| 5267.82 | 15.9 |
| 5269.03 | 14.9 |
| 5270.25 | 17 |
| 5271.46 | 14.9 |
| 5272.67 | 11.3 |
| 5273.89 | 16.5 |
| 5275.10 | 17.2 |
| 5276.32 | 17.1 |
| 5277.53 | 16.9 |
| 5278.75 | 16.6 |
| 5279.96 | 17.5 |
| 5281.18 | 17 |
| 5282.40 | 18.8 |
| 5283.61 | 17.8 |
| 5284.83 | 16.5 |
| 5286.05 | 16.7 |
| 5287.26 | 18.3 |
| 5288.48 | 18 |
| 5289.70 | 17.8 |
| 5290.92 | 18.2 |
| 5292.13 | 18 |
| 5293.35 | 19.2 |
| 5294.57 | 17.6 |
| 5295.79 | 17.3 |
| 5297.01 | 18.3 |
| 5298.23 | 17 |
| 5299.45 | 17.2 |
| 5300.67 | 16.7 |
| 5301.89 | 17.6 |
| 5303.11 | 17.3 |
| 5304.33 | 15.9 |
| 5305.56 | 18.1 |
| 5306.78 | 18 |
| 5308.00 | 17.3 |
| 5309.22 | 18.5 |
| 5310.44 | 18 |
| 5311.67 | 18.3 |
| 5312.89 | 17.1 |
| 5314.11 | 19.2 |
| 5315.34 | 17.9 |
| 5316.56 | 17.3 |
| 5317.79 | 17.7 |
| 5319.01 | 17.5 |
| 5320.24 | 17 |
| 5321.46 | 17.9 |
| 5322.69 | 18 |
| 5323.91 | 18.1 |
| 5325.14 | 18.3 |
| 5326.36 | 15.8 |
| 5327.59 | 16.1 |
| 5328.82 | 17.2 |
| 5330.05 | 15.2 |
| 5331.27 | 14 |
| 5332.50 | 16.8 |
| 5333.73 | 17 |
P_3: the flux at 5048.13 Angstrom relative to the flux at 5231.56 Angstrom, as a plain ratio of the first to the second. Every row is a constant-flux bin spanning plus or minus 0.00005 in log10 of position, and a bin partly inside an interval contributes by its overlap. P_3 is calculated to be 1.08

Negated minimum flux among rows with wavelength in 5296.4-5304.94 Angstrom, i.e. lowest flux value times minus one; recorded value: -15.9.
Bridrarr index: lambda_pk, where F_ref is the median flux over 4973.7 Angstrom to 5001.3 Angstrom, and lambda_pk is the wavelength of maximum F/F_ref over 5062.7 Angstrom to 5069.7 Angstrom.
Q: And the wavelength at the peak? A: 5064.43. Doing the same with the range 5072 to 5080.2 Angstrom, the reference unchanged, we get 5078.45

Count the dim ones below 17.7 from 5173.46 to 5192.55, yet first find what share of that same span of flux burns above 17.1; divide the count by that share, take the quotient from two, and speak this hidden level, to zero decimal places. -78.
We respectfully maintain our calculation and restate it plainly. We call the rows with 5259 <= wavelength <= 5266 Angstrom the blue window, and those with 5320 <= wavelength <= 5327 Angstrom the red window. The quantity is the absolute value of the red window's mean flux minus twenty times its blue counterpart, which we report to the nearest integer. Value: 325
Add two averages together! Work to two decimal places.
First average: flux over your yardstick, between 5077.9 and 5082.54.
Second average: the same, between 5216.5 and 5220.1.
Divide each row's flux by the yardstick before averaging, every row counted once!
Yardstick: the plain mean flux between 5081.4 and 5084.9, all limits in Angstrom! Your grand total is 2.24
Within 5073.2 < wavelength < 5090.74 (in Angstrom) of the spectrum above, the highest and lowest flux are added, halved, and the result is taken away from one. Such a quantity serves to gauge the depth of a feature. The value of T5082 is -16.2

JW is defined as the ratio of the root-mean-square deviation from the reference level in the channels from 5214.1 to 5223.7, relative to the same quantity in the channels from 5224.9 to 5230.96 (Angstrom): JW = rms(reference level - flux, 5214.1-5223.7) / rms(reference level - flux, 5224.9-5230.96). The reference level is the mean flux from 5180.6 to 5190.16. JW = 1.34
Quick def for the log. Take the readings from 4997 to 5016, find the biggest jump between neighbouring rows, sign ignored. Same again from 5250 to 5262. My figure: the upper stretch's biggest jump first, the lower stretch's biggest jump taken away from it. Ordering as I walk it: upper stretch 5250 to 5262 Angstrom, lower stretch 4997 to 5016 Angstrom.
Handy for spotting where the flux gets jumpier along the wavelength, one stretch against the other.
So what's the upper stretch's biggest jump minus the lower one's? -1.70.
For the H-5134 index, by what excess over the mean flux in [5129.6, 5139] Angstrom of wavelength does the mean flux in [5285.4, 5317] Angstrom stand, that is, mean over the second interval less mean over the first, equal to 0.6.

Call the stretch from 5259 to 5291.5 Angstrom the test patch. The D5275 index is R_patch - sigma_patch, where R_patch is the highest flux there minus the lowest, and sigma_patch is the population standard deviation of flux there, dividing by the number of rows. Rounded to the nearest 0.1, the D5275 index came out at 6.1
